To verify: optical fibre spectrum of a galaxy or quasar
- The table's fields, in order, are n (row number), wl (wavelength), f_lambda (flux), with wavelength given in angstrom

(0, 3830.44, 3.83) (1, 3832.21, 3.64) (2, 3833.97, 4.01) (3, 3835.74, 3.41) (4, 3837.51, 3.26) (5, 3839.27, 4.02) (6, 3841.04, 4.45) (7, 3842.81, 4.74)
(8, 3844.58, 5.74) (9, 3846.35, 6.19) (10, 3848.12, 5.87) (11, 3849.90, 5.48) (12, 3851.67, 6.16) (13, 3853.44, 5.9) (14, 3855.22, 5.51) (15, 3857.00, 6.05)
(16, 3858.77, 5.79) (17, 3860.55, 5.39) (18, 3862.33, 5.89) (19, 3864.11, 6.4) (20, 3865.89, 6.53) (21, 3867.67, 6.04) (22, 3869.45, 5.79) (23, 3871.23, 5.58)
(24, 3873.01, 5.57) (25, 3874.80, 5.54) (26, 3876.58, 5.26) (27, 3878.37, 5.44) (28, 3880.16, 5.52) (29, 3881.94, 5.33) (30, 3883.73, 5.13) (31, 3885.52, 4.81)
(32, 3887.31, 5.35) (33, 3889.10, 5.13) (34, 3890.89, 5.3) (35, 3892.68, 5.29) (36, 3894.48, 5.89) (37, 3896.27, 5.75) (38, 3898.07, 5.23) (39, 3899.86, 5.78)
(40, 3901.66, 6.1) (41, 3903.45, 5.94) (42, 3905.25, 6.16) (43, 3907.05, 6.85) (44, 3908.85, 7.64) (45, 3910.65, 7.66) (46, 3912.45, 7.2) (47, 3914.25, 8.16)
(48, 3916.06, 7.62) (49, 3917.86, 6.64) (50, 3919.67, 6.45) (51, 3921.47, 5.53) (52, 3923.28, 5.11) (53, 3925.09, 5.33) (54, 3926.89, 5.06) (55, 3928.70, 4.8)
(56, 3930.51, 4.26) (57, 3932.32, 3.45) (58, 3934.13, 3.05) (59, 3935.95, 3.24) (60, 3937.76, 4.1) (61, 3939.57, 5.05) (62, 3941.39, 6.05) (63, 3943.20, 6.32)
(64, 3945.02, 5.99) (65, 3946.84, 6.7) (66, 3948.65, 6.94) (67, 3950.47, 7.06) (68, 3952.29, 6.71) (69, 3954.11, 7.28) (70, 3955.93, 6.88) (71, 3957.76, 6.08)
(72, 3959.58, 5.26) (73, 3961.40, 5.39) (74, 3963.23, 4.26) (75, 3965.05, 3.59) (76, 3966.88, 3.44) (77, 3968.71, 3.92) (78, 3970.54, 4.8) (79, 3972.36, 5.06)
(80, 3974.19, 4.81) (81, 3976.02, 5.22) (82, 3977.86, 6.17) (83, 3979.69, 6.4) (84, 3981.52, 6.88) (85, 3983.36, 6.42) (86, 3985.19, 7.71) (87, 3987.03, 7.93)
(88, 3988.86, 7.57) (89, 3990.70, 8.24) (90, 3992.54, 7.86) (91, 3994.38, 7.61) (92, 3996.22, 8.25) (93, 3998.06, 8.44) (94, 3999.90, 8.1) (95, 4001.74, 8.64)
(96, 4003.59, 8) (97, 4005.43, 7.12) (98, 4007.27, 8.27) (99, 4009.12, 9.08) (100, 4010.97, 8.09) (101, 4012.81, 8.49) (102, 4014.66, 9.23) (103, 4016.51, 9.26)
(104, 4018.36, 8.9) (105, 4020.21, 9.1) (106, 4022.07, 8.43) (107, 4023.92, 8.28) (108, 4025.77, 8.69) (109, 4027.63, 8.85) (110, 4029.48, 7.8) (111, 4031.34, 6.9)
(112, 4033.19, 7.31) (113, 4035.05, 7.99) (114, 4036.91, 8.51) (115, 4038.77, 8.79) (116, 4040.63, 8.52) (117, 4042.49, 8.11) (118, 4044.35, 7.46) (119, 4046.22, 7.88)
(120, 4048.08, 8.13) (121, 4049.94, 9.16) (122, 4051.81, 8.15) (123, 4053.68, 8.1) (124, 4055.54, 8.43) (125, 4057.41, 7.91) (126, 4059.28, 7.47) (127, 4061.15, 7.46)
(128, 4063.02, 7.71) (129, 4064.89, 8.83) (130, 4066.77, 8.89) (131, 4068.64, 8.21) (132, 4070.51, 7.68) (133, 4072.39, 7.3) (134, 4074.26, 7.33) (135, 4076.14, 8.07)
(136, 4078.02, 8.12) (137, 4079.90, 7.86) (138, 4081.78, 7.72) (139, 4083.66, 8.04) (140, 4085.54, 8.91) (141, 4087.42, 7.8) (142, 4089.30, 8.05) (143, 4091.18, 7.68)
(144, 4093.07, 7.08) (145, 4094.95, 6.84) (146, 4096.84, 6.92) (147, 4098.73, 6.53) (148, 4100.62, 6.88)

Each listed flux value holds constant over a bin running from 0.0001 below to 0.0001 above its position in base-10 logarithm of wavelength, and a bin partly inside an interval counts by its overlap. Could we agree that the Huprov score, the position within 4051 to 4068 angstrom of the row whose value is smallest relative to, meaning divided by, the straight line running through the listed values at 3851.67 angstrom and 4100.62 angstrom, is 4061.15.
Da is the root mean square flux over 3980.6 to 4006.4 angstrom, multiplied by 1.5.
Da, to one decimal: 11.7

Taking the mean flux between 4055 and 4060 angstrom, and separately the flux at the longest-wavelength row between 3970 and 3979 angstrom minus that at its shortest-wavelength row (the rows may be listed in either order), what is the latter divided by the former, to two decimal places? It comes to 0.17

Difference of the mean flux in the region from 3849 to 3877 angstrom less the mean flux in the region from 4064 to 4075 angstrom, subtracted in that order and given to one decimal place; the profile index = -2.2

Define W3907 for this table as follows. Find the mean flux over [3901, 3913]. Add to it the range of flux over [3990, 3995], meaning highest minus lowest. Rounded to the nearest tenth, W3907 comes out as 7.4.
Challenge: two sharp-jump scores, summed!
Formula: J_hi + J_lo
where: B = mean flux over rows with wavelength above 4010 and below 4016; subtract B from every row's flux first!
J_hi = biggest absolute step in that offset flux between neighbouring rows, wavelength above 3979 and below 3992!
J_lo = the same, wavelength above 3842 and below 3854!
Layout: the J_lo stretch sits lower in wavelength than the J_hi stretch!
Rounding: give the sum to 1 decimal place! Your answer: 2.3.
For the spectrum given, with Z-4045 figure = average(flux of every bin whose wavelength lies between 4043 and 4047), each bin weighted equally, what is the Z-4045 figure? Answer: 8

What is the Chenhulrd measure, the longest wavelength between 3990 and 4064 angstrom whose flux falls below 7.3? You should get 4031.34 angstrom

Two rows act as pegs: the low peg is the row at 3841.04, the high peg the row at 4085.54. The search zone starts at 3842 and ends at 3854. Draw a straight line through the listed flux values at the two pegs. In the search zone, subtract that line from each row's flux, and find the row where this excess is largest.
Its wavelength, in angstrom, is 3846.35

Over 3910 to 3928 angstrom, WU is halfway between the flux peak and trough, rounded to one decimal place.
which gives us 6.6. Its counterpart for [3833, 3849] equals 4.7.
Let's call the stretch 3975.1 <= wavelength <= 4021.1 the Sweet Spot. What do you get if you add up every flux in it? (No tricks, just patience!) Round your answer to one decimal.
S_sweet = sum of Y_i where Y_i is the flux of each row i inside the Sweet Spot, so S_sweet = 197.0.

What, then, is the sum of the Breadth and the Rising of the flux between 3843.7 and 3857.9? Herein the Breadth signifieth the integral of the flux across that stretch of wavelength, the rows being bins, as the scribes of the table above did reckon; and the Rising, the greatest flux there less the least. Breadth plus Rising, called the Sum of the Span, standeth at 84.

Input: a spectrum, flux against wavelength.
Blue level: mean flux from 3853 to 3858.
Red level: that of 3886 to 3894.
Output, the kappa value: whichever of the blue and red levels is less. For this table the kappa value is 5.3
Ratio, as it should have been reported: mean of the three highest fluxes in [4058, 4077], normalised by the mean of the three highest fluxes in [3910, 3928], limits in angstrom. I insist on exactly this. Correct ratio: 1.11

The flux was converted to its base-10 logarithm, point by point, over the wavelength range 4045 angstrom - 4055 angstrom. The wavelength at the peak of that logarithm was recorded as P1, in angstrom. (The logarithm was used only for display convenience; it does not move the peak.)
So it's 4049.94 angstrom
